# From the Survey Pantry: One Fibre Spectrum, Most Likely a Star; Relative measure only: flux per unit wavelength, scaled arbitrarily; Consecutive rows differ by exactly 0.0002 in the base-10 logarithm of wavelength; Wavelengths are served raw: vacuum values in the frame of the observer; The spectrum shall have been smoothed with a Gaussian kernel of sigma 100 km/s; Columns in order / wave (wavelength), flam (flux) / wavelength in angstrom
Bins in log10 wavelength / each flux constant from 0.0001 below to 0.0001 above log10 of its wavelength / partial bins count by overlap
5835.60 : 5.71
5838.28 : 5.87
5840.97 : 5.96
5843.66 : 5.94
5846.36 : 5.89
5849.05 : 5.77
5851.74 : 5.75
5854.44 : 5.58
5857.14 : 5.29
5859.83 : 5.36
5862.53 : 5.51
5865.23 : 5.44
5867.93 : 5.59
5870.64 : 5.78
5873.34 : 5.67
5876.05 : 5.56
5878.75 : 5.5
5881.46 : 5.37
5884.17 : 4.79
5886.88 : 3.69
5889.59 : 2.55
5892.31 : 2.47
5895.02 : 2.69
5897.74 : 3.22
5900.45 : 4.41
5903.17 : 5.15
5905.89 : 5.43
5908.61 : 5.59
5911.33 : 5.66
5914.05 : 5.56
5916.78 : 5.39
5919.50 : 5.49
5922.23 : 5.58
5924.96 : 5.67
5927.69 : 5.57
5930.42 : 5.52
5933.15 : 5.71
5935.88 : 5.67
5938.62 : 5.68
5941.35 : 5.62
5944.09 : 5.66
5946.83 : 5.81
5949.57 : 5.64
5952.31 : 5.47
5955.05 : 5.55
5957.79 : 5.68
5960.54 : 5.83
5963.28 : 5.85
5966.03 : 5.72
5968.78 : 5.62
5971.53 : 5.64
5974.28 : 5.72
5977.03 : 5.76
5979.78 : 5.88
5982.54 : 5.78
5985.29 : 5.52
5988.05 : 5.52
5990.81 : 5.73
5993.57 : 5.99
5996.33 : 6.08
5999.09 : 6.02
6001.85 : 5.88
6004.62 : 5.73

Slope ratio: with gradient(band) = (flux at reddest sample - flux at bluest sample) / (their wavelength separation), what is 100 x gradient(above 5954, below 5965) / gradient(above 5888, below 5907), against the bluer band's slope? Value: 21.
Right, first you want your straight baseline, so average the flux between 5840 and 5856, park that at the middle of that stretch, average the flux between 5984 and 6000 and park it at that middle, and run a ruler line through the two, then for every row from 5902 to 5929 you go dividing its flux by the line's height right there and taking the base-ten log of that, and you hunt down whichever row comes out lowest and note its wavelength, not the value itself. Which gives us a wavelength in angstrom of 5903.17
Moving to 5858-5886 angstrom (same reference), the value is 5884.17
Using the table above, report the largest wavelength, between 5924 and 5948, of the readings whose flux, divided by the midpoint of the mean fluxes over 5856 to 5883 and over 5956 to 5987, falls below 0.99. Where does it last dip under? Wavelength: 5930.42 angstrom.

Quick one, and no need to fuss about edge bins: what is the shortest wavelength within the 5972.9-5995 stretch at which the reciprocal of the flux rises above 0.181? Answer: 5985.29 angstrom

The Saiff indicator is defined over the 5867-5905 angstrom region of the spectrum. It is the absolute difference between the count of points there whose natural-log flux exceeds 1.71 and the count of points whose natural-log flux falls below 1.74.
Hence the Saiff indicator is 9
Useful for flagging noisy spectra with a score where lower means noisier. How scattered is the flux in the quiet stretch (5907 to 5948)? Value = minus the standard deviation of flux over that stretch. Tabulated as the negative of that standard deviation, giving -0.10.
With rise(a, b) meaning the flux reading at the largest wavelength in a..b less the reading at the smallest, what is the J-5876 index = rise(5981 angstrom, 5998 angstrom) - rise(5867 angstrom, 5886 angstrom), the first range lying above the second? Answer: 1.1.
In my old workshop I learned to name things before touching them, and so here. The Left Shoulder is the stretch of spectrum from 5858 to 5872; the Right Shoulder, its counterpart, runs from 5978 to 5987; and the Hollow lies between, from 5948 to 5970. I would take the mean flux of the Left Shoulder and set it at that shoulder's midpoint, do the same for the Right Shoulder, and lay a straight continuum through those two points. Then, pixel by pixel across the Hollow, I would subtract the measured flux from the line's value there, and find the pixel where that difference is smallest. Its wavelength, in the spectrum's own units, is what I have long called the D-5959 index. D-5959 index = 5963.28 angstrom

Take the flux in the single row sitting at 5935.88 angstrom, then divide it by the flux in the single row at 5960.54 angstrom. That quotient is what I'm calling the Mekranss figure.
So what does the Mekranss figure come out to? 0.97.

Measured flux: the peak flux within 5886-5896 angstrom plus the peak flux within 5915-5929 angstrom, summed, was 9.4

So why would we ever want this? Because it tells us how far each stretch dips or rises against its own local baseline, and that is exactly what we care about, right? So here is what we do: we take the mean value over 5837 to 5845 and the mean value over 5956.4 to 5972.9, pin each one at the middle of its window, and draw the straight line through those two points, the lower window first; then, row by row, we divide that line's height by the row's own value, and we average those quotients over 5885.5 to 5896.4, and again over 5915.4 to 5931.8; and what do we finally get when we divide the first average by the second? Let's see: 2.01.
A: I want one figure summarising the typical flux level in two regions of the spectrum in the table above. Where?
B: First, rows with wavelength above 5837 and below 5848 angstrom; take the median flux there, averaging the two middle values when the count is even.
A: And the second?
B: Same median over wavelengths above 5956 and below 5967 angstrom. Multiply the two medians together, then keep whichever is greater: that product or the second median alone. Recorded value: 34.2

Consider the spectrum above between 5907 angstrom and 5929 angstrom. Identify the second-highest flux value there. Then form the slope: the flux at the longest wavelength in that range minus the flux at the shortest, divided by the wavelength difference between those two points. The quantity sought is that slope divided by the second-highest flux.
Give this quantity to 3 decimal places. 0.000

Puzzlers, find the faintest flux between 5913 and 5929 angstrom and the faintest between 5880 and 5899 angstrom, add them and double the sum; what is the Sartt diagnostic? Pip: 15.7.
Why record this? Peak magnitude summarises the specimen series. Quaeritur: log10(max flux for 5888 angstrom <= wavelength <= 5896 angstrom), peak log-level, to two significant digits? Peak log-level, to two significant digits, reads 0.43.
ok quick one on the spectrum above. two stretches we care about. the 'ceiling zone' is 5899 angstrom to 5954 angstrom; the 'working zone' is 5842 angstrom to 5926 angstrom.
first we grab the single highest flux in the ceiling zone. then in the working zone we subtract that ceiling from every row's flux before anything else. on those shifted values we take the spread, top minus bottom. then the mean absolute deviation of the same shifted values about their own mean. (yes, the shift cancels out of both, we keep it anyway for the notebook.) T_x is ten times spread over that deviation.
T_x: 46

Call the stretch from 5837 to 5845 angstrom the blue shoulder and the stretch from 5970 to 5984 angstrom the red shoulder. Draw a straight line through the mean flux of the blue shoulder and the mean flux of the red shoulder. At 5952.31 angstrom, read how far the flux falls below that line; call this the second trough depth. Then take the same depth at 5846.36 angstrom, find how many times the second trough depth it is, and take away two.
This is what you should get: -1.9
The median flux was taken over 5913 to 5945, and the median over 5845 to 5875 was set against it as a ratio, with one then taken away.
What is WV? 0.00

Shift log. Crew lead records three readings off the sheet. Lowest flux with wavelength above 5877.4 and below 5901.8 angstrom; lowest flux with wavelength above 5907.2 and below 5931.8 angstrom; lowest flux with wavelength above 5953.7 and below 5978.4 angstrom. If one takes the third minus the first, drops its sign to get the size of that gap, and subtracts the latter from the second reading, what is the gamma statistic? 2.3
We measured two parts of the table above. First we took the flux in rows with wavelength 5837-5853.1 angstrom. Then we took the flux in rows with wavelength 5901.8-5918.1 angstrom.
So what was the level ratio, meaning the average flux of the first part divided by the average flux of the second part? 1.07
